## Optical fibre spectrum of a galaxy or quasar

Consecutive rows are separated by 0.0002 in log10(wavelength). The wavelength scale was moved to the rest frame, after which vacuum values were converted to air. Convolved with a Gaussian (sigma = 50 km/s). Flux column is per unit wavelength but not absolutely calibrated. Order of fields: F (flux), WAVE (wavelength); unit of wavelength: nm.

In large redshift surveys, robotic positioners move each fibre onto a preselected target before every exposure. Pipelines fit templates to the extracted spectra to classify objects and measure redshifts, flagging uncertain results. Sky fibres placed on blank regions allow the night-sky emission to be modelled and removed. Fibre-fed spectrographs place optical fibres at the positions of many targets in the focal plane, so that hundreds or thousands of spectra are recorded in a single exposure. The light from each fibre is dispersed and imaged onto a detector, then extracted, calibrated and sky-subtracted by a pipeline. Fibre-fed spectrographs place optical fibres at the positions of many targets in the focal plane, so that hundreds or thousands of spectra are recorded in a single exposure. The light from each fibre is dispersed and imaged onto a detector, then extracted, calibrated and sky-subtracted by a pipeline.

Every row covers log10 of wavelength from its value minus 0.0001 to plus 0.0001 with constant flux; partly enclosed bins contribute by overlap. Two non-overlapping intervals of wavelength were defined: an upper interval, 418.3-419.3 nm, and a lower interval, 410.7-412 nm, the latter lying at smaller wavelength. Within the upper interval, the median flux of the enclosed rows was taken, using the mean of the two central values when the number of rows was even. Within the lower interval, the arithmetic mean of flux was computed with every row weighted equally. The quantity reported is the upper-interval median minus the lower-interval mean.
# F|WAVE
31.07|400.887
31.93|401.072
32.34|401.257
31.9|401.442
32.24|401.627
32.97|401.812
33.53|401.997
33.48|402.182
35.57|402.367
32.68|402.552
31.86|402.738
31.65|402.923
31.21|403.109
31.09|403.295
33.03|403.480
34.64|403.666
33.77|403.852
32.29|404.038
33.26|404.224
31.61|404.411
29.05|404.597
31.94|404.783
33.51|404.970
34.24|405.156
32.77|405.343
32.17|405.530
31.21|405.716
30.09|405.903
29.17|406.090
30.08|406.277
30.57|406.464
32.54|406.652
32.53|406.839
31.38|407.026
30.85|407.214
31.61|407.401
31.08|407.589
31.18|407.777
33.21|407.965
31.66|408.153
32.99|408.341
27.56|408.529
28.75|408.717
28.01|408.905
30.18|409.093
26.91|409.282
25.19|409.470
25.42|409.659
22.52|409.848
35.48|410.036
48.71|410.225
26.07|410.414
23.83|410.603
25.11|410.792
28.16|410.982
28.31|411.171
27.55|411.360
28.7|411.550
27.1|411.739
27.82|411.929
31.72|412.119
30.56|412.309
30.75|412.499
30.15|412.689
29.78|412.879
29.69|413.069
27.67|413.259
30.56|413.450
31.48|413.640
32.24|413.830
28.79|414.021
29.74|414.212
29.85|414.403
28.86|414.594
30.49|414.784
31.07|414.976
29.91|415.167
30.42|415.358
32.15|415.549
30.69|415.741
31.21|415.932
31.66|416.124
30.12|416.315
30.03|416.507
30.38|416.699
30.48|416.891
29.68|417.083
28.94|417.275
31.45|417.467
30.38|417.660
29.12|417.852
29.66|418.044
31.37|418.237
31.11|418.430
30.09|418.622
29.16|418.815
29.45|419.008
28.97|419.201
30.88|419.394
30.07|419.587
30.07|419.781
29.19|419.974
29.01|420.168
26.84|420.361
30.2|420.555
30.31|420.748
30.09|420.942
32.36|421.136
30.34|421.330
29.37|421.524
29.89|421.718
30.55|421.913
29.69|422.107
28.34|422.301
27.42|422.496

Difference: 2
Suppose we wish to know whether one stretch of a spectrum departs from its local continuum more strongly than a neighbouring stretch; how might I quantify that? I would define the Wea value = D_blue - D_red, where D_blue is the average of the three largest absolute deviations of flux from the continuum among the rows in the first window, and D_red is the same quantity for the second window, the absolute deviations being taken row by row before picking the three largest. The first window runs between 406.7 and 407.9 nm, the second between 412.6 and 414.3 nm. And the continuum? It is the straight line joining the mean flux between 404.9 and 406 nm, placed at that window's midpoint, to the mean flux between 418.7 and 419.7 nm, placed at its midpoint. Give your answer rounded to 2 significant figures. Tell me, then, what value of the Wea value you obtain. -1.3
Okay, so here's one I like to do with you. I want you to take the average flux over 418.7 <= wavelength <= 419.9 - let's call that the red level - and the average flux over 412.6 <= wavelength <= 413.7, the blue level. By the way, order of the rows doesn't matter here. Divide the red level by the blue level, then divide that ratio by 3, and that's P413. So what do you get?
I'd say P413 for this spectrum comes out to 0.332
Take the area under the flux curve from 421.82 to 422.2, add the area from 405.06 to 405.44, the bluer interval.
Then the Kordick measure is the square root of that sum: 4.92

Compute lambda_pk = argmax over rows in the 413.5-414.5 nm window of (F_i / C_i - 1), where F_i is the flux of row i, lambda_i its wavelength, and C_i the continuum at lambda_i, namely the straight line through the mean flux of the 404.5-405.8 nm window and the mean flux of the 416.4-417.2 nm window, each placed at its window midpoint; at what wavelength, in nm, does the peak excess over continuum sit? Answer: 413.830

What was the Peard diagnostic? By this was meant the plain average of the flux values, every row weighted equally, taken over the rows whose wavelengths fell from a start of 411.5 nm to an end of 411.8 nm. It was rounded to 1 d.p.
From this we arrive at 27.9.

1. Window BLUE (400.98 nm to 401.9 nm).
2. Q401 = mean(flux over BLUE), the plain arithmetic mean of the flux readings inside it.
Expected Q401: 32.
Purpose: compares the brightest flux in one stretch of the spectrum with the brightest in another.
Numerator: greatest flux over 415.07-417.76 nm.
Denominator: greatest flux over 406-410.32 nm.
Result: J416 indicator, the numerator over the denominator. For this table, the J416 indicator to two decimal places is 0.66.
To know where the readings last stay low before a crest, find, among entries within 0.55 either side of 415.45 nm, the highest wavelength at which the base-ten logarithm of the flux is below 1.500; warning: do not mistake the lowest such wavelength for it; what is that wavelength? 415.932 nm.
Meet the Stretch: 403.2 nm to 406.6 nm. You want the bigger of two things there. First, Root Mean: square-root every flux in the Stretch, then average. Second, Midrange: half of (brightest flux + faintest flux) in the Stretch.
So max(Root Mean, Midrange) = 31.8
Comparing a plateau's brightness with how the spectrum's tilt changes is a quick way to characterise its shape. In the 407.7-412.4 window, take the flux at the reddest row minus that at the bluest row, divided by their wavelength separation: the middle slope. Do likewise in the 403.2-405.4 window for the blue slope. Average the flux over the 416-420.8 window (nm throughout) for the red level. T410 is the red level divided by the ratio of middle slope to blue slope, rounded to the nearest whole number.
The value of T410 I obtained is -180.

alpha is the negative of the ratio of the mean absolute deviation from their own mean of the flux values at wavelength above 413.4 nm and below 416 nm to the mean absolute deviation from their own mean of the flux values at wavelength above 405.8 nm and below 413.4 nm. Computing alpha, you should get -0.3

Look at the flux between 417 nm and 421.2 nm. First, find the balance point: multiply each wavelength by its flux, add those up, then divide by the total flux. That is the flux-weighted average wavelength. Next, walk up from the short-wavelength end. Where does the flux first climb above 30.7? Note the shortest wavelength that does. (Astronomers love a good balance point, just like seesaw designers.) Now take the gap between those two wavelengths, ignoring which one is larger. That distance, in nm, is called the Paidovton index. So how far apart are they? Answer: 1.64 nm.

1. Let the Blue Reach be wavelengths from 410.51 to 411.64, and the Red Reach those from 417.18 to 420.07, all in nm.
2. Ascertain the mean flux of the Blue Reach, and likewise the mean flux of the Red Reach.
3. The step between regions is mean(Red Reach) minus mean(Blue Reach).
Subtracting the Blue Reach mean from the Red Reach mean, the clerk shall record 3.1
